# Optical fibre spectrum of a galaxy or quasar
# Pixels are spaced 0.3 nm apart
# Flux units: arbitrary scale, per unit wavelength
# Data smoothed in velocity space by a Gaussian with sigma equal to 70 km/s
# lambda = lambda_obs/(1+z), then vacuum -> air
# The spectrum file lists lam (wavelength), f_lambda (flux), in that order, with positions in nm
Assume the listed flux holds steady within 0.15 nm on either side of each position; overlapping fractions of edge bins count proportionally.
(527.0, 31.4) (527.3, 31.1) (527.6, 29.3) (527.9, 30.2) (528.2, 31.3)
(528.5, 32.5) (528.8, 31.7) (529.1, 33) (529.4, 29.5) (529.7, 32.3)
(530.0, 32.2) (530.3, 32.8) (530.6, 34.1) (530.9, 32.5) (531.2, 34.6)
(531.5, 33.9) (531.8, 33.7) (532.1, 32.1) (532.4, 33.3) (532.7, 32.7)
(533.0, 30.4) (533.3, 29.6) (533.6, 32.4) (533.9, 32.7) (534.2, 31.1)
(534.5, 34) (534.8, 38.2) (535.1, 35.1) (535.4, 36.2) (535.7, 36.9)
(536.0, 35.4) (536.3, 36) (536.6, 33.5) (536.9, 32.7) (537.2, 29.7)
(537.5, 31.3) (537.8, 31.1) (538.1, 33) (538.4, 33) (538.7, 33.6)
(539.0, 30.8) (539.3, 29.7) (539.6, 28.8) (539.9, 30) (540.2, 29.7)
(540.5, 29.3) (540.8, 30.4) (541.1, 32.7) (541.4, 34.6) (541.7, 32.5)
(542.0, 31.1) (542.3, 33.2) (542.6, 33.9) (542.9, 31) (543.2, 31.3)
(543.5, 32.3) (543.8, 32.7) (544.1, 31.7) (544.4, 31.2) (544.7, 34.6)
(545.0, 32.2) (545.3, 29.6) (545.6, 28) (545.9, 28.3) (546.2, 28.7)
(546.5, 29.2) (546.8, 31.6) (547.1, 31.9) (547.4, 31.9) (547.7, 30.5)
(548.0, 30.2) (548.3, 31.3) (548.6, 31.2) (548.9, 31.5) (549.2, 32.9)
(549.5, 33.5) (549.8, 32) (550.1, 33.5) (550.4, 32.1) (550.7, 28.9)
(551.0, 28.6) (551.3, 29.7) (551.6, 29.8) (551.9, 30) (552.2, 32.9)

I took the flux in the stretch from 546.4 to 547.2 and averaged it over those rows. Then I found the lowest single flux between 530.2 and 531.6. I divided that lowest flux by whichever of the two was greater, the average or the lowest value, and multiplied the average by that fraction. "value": 30.9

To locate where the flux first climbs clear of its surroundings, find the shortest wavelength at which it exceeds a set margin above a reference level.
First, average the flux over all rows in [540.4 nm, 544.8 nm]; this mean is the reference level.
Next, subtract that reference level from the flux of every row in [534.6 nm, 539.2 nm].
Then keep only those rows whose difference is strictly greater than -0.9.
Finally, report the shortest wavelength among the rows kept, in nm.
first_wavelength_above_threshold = 534.8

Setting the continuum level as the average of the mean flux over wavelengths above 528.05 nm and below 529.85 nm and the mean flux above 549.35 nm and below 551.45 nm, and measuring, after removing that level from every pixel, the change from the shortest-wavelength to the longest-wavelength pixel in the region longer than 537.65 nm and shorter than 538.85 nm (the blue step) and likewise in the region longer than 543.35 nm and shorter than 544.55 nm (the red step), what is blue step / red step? -2.3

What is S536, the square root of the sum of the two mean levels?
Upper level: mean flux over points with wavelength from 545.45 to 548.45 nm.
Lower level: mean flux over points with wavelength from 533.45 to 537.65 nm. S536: 8.01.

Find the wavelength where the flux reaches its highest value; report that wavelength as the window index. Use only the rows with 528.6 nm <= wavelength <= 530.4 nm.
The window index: 529.1 nm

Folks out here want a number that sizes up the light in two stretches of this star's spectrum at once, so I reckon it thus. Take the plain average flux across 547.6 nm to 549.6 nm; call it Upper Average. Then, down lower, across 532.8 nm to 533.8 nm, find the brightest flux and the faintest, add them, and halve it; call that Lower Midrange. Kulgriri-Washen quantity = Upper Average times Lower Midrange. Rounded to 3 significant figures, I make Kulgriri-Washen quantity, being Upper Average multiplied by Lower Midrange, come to 979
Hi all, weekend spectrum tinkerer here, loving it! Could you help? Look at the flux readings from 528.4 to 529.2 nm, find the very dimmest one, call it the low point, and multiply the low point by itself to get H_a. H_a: 1005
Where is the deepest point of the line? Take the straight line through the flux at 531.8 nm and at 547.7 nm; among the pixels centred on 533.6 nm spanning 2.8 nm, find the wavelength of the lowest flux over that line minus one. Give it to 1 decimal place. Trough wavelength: 533.3 nm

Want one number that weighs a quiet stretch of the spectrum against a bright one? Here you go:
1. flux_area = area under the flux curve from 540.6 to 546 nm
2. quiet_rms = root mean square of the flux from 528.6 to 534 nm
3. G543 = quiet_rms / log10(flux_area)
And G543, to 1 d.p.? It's 14.5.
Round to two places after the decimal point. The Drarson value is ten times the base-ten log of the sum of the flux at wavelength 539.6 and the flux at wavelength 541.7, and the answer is 17.87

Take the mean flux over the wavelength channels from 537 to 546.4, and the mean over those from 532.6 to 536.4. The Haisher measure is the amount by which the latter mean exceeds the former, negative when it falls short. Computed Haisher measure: 3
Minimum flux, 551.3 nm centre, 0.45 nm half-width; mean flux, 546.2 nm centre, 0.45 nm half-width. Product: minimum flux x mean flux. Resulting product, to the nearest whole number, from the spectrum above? 822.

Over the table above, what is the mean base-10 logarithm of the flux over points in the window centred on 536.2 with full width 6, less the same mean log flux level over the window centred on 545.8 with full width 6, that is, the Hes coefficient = 0.031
